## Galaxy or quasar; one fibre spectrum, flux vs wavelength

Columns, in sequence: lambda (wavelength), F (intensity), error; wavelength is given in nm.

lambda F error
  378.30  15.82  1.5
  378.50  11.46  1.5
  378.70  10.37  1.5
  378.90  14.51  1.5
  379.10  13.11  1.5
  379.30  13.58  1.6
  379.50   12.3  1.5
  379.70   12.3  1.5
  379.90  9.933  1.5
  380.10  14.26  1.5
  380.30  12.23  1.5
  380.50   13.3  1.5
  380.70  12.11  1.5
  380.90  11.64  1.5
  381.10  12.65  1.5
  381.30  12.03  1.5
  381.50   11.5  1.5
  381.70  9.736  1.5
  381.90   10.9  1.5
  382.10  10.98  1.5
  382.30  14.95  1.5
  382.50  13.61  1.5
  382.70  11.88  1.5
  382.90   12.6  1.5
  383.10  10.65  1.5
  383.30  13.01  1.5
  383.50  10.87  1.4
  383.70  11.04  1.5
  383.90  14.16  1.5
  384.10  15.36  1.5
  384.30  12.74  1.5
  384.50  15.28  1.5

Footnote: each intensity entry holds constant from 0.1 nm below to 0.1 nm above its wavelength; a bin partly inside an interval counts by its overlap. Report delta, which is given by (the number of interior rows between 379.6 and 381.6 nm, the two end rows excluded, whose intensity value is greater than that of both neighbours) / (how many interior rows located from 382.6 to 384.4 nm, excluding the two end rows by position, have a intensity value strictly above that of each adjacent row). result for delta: 1.0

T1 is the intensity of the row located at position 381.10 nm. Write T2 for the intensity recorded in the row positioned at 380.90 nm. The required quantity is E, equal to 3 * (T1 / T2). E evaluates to 3.26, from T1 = 12.65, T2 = 11.64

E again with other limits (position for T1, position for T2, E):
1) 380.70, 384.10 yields 2.37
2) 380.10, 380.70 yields 3.53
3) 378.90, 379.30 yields 3.21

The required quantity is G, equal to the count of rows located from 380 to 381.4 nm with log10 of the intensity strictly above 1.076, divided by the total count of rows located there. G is 0.86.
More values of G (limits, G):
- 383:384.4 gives 0.57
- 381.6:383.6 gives 0.40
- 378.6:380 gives 0.71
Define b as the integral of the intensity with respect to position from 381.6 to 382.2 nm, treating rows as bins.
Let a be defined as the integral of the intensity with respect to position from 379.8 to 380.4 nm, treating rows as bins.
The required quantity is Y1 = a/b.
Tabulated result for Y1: 1.15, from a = 7.28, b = 6.3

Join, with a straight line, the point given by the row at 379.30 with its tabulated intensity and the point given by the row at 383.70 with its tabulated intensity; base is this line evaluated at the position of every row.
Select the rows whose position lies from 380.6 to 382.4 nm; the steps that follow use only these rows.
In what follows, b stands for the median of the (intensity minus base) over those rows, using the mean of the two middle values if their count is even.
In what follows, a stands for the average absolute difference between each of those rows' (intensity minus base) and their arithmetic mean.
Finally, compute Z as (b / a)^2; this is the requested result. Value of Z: 0.74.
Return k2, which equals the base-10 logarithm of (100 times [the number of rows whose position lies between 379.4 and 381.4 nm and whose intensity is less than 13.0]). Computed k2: 2.90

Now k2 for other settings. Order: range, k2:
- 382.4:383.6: 2.60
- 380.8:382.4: 2.85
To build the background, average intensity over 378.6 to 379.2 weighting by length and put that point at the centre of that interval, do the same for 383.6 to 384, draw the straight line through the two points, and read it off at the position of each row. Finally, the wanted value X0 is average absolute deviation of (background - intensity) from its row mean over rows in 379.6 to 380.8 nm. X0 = 0.95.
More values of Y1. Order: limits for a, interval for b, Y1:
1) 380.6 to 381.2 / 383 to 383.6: 1.05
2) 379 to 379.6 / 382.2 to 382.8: 0.96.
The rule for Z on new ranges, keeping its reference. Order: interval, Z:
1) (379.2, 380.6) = 0.57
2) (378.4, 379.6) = 0.49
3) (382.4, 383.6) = 0.56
